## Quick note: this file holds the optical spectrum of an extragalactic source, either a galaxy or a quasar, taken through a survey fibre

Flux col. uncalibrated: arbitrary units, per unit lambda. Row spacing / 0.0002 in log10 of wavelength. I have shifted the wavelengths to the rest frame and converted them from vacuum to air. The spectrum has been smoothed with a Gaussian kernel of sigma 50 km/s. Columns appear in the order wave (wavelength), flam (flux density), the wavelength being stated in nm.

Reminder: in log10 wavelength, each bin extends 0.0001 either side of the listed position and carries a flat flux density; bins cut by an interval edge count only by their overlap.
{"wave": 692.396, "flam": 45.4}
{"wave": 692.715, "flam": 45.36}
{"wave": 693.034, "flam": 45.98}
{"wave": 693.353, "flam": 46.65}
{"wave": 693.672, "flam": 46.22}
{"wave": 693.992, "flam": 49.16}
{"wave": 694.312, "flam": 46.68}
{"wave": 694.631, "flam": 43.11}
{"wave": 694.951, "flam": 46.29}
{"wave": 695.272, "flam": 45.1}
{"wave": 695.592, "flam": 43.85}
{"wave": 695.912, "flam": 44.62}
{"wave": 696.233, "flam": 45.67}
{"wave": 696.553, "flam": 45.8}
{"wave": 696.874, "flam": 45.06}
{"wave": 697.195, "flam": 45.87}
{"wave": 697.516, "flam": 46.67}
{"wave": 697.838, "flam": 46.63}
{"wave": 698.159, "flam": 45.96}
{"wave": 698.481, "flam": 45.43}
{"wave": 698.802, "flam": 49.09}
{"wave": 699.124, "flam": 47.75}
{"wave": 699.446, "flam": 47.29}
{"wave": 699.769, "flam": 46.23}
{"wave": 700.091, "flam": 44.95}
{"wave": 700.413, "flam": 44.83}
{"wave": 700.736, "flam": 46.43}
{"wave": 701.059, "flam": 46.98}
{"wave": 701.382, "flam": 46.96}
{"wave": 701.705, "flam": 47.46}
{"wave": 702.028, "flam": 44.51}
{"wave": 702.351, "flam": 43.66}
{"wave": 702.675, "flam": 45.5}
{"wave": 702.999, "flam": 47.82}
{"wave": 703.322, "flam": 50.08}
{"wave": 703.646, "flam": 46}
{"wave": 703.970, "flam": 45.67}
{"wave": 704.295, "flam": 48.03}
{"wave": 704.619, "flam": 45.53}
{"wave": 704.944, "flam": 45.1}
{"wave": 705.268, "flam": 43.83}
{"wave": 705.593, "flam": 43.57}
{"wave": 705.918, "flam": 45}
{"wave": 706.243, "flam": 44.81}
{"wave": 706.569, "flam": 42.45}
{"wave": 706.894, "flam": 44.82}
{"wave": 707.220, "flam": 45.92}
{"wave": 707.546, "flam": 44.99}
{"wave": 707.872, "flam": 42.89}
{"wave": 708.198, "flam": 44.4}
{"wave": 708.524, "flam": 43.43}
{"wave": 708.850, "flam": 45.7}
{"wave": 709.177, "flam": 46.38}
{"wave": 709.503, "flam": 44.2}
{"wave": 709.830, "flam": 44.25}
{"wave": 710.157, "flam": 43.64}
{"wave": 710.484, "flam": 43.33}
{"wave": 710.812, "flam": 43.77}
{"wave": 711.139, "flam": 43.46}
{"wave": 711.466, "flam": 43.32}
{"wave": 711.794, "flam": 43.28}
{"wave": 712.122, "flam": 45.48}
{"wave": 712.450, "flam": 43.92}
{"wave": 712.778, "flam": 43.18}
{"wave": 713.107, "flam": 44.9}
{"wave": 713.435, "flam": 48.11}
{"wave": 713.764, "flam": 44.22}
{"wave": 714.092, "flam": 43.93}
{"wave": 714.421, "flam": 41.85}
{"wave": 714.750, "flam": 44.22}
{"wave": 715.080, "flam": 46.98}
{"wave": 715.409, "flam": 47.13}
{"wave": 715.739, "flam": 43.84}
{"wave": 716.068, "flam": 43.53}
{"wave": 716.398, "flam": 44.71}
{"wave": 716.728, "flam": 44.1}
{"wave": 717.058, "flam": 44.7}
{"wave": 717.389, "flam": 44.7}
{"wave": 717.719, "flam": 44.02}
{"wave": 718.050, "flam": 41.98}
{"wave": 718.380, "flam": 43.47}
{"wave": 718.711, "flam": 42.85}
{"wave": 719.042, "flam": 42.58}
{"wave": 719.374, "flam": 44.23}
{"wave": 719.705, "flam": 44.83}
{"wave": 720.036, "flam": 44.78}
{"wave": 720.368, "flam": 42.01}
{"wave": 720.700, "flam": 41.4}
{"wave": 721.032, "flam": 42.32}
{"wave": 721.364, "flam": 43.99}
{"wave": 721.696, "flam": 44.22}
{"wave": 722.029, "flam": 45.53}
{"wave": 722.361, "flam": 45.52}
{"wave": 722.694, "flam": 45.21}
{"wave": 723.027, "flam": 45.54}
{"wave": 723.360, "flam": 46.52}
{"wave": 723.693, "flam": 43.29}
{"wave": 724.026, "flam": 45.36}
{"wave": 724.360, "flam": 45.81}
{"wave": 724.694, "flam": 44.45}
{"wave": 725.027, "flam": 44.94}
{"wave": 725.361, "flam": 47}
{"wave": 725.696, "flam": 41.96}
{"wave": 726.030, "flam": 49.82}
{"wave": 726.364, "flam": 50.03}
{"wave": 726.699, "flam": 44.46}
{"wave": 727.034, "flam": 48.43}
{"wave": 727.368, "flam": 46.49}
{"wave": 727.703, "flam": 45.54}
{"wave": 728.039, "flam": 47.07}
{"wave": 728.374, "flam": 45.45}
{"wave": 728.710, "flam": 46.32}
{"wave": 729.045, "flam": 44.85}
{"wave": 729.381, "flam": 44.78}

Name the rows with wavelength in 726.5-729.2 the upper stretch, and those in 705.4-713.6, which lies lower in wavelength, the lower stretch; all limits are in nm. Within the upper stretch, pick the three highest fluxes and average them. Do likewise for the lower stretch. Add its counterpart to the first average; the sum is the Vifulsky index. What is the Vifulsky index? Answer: 94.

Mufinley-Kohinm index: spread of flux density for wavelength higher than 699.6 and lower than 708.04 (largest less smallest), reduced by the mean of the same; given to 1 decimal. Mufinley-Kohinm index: -37.9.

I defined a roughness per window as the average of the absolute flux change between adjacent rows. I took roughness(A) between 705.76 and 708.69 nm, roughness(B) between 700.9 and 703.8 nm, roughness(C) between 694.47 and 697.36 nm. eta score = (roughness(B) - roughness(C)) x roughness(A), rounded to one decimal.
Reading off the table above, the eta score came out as 1.0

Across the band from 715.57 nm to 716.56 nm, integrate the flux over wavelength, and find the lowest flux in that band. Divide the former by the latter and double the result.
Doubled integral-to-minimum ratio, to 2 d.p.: 2.00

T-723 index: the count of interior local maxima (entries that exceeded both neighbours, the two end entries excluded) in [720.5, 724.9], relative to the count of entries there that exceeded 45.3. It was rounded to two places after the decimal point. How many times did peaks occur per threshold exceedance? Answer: 0.50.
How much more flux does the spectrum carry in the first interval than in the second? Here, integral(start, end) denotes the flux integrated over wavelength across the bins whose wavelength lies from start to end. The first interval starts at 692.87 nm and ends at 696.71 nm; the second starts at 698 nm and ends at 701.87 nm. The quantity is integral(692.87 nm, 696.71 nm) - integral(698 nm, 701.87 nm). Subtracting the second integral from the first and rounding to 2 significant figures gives -4.6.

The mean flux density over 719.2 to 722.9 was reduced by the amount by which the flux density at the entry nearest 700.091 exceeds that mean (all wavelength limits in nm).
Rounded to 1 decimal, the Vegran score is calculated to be 43.1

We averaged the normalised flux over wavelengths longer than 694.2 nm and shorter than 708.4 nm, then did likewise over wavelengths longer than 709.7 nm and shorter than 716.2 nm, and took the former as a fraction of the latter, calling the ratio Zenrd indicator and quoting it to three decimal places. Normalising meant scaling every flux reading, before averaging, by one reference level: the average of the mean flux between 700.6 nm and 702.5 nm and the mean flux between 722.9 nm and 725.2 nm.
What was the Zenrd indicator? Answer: 1.030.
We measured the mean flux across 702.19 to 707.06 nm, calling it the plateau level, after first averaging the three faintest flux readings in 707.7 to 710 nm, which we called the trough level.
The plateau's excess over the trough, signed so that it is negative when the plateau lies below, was 1.95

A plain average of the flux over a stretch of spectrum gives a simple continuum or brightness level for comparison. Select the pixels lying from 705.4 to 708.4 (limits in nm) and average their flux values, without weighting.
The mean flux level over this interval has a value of 44.3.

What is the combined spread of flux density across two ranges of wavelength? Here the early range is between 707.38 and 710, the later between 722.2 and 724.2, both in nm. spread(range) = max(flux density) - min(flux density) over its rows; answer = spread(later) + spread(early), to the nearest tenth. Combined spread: 6.7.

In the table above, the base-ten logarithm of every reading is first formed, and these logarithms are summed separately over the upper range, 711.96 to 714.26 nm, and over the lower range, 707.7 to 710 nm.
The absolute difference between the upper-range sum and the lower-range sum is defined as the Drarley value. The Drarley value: 0.02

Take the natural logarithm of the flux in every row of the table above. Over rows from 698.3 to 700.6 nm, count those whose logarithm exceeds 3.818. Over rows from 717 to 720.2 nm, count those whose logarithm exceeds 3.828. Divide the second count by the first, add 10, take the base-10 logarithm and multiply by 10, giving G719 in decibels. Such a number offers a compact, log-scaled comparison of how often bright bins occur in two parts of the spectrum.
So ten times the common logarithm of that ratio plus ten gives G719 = 10.0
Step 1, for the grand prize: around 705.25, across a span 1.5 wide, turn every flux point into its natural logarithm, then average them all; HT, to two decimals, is 3.80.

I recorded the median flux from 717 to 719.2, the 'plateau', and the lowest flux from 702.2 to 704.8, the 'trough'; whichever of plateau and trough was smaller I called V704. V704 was 43.5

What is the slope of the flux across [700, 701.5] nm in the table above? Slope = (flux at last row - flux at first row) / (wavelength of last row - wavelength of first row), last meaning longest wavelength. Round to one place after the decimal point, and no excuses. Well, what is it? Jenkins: 1.6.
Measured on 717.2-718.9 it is -1.4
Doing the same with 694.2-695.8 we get -2.2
